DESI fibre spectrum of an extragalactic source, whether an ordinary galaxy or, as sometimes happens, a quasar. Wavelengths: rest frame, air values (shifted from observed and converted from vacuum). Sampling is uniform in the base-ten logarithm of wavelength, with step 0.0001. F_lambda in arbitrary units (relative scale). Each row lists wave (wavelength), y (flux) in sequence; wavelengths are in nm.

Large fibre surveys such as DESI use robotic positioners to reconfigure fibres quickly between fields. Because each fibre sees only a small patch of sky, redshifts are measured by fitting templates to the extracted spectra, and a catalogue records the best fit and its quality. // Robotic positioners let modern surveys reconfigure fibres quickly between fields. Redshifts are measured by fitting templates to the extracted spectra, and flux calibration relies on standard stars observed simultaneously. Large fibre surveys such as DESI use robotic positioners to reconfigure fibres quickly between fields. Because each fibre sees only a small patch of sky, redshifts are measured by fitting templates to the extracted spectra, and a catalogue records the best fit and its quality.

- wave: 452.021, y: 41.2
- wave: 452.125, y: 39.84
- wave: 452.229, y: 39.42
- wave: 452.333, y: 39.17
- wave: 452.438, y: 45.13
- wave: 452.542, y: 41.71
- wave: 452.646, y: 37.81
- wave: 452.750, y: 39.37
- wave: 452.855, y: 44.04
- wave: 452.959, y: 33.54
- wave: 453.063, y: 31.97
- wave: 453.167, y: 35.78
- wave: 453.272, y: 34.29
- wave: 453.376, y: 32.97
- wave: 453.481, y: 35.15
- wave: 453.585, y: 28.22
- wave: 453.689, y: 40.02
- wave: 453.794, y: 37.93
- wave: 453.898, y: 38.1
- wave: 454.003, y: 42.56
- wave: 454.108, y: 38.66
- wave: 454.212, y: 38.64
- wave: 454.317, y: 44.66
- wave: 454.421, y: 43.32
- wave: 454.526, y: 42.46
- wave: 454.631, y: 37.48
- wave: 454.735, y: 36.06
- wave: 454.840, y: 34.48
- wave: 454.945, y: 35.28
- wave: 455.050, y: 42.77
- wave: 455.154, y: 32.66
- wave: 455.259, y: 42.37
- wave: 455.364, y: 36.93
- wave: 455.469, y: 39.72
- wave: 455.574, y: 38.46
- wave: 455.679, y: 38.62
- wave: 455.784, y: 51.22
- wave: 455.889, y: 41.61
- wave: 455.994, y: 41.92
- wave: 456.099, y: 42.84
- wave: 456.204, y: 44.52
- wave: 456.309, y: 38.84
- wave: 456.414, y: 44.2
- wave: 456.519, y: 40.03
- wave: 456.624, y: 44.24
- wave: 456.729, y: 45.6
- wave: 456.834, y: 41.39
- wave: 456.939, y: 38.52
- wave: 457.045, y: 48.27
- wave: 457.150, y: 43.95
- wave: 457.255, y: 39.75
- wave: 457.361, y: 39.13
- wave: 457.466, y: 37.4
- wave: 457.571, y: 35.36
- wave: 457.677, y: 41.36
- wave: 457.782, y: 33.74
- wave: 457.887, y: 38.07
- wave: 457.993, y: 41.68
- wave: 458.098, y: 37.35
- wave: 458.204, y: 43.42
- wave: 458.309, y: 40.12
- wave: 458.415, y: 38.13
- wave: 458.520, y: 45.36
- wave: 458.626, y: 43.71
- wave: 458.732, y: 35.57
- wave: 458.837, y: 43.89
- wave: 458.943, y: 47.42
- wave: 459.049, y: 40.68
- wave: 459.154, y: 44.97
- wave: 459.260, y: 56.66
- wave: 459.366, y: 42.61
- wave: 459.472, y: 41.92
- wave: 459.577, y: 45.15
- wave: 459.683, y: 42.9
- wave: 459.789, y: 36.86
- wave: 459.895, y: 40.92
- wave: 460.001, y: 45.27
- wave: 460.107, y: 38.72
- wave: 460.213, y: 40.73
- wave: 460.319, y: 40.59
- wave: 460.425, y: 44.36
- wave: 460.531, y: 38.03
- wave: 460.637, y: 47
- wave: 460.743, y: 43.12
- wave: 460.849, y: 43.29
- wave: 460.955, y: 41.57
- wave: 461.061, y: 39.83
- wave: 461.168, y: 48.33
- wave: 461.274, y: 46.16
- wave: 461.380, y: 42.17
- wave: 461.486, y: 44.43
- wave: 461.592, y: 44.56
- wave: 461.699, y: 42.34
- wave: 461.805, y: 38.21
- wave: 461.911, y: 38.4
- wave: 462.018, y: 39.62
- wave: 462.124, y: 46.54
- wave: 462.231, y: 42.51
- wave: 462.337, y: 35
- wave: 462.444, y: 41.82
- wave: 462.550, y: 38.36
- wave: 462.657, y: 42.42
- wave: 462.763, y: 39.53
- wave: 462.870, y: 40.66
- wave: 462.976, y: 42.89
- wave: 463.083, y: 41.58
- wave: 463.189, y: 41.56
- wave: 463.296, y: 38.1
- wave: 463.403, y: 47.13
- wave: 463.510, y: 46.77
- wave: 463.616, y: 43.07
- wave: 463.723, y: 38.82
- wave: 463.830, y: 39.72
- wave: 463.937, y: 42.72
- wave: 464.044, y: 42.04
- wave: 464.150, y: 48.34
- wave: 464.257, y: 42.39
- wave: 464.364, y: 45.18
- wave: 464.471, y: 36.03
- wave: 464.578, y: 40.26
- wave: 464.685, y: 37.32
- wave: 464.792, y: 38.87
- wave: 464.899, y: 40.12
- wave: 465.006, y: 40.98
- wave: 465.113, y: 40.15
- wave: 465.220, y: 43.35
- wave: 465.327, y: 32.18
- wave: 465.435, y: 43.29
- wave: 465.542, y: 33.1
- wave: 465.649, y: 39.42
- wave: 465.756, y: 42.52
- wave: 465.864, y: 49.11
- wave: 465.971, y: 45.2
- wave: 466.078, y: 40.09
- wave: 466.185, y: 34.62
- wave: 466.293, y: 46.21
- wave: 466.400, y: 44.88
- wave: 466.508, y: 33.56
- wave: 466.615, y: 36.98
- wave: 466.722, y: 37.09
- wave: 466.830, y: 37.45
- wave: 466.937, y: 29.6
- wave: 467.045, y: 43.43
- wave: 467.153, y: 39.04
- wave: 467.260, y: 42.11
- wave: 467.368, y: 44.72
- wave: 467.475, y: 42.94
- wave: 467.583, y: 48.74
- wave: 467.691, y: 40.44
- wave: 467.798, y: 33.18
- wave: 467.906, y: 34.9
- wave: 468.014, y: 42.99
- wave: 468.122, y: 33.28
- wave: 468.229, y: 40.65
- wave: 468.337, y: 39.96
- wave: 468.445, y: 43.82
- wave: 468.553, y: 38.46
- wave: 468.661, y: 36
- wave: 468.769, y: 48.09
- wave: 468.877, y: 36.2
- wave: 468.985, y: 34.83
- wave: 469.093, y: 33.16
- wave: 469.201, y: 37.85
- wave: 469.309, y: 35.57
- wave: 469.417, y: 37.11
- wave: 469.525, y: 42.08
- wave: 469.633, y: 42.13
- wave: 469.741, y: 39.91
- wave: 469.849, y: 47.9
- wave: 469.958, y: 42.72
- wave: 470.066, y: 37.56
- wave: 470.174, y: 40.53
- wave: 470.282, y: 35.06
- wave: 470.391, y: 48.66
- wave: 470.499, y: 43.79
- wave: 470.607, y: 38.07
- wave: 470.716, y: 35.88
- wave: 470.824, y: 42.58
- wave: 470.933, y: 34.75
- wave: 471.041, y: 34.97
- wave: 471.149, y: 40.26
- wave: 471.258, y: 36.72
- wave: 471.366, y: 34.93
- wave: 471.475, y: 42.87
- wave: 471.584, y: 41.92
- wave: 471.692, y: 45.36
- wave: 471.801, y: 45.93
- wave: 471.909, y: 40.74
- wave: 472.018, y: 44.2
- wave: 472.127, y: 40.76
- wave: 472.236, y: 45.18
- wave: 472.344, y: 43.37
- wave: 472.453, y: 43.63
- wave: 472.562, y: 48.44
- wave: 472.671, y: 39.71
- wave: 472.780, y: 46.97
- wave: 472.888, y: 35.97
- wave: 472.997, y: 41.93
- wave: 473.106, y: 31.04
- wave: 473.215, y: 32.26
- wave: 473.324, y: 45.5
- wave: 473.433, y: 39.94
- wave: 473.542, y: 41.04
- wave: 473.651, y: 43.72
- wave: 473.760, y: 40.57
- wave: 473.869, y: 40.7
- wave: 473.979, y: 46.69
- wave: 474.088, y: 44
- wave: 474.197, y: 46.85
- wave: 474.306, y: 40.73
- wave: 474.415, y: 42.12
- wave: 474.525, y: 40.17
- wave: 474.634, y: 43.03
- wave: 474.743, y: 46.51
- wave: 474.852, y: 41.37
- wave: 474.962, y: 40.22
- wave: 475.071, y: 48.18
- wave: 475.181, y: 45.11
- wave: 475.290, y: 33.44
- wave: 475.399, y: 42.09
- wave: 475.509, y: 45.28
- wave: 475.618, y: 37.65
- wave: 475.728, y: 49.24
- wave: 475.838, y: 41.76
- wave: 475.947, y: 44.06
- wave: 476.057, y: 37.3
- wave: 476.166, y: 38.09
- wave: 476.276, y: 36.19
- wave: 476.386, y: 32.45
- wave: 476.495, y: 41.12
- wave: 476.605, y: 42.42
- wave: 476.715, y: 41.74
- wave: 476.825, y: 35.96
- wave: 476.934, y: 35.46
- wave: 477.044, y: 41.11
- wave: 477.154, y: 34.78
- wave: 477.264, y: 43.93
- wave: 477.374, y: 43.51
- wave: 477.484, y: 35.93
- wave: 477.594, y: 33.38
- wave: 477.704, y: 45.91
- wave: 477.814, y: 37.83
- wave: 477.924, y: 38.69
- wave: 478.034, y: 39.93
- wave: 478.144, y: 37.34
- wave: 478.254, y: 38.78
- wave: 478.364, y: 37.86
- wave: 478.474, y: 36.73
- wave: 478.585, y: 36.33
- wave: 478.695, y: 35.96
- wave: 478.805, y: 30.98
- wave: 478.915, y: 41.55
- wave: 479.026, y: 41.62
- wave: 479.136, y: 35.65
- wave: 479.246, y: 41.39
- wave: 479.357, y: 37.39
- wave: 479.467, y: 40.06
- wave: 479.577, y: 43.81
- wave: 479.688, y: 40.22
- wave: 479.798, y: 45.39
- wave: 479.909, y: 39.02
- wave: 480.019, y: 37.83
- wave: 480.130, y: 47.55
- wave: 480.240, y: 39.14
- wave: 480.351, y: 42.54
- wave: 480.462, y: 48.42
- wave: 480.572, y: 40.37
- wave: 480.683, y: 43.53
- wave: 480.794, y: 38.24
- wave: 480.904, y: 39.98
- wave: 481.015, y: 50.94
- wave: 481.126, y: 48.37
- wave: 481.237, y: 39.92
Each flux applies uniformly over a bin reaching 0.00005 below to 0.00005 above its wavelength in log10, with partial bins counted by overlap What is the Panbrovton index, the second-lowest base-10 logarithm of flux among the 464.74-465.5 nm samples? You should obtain 1.59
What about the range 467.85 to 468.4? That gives 1.54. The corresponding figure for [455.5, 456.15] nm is 1.59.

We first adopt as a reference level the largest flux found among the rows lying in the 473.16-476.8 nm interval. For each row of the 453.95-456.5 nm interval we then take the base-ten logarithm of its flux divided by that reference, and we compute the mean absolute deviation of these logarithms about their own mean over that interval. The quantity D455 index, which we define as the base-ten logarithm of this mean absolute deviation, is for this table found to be -1.45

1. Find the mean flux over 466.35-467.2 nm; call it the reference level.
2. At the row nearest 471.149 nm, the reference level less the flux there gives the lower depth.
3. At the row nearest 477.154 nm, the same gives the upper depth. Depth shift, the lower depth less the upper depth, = -5.5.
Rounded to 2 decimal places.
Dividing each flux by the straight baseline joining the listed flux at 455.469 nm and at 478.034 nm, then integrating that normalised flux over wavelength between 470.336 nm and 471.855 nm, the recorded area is 1.54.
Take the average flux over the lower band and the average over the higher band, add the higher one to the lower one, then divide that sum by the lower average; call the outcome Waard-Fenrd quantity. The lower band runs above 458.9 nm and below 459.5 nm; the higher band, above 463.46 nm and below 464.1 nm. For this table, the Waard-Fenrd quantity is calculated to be 1.92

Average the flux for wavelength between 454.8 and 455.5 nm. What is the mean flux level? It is 37.7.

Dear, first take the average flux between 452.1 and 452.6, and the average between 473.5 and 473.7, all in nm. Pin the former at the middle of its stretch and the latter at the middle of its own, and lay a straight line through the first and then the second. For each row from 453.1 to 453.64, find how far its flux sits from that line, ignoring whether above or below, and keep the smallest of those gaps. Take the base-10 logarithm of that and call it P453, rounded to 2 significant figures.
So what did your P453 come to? 0.73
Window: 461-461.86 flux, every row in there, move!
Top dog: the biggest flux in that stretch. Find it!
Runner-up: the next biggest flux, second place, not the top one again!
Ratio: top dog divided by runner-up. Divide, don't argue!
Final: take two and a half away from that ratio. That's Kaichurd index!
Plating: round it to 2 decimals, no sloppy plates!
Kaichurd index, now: -1.45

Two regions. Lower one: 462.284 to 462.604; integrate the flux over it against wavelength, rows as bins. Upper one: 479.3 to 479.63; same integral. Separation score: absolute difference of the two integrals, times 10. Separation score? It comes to 11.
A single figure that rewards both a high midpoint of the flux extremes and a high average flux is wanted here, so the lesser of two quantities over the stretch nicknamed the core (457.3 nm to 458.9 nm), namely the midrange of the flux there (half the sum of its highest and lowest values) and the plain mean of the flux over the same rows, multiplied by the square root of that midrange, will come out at 249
